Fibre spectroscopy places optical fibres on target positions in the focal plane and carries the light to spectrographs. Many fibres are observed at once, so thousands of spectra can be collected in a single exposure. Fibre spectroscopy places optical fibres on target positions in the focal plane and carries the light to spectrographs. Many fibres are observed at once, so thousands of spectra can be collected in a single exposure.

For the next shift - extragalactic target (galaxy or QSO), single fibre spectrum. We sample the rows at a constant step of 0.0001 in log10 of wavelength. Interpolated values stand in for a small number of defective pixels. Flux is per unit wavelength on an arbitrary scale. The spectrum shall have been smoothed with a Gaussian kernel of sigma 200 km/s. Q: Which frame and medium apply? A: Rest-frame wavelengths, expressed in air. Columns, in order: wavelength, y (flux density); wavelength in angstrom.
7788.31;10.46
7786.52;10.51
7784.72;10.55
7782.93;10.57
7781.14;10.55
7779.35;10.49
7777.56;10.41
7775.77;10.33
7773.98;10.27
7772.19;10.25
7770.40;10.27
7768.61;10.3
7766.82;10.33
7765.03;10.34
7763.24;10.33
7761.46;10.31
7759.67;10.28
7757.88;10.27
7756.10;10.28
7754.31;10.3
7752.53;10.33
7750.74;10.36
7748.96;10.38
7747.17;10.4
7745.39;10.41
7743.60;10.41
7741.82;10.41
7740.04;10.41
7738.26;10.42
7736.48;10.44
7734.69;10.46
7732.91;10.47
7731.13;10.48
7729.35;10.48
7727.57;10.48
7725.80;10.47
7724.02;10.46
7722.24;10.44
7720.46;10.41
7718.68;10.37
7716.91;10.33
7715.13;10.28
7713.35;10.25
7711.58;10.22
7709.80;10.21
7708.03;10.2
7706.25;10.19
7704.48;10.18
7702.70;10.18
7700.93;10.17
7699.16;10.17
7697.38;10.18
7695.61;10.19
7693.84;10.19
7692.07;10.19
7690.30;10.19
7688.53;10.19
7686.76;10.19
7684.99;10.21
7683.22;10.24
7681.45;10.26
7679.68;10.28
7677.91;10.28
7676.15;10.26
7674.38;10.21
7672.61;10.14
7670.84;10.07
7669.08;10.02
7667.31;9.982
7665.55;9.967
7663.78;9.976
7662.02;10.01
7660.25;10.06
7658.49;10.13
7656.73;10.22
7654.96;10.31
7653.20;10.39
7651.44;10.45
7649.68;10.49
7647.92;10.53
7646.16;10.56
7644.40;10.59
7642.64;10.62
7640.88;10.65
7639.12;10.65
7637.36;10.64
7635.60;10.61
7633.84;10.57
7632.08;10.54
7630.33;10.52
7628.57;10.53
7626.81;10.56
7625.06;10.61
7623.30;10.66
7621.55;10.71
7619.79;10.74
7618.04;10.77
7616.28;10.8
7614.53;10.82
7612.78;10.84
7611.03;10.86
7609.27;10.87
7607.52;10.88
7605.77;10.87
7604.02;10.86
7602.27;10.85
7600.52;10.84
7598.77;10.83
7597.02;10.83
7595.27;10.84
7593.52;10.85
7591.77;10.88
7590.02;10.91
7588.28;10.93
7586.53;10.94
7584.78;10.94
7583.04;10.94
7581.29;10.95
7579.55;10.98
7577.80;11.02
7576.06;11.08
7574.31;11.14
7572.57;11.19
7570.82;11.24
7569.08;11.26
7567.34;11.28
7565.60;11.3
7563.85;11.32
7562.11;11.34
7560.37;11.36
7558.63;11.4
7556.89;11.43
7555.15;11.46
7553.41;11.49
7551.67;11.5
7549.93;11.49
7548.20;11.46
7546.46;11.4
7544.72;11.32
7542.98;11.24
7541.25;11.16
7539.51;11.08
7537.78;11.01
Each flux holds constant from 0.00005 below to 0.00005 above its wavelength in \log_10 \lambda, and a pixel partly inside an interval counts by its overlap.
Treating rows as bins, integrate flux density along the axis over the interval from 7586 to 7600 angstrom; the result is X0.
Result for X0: 152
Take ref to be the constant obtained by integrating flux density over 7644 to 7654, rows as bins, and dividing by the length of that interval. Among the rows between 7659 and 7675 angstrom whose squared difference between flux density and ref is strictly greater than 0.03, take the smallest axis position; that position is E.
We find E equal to 7660.25 angstrom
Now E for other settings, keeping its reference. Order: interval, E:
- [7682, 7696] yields 7683.22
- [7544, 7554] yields 7544.72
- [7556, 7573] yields 7556.89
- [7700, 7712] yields 7700.93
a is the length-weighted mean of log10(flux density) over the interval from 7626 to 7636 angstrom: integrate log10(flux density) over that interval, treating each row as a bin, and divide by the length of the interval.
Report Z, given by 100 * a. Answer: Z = 102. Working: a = 1.02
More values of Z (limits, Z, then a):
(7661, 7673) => 100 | 1.00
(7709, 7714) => 101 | 1.01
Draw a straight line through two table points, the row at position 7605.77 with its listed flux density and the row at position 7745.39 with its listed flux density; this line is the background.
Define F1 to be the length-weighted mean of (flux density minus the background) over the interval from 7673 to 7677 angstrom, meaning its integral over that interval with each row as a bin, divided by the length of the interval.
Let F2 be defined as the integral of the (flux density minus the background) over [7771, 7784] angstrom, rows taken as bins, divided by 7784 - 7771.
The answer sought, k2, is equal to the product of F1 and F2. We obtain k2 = -0.04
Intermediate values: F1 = -0.4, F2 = 0.10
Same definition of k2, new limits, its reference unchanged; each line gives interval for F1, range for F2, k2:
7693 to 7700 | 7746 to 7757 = 0.02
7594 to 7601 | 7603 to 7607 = 0.00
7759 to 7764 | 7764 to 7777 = 0.00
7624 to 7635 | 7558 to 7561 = -0.08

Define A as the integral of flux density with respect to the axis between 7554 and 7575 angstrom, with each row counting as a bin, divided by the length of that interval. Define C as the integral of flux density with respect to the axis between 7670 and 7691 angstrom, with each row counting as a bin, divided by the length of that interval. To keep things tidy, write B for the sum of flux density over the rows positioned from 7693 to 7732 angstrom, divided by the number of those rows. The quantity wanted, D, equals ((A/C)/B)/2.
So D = 0.054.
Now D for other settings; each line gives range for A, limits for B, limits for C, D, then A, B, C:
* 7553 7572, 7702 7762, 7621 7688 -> 0.053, 11.3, 10.4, 10.4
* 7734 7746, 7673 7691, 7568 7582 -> 0.046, 10.4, 10.2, 11.1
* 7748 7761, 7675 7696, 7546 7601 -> 0.045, 10.3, 10.2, 11.2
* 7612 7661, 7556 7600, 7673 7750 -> 0.046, 10.6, 11.1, 10.3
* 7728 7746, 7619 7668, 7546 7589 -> 0.045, 10.4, 10.4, 11.2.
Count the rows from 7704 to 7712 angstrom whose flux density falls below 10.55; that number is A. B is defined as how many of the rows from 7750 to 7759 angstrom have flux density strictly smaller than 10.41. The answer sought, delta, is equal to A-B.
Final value 0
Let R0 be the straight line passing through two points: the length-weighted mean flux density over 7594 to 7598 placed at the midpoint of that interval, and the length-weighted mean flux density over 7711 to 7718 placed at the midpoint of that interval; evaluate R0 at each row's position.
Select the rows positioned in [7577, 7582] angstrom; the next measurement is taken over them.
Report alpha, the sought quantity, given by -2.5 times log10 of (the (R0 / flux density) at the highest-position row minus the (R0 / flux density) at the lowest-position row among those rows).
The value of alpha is 5.8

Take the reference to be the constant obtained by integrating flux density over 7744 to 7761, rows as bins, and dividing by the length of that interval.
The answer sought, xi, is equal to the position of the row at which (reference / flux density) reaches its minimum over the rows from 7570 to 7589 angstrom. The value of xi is 7570.82 angstrom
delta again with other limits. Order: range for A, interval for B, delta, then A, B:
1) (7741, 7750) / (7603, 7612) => 5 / 5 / 0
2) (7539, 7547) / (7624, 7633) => 0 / 0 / 0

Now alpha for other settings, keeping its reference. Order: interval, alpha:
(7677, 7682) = 8.5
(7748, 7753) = 6.3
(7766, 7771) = 6.0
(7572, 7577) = 5.2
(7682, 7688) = 6.2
